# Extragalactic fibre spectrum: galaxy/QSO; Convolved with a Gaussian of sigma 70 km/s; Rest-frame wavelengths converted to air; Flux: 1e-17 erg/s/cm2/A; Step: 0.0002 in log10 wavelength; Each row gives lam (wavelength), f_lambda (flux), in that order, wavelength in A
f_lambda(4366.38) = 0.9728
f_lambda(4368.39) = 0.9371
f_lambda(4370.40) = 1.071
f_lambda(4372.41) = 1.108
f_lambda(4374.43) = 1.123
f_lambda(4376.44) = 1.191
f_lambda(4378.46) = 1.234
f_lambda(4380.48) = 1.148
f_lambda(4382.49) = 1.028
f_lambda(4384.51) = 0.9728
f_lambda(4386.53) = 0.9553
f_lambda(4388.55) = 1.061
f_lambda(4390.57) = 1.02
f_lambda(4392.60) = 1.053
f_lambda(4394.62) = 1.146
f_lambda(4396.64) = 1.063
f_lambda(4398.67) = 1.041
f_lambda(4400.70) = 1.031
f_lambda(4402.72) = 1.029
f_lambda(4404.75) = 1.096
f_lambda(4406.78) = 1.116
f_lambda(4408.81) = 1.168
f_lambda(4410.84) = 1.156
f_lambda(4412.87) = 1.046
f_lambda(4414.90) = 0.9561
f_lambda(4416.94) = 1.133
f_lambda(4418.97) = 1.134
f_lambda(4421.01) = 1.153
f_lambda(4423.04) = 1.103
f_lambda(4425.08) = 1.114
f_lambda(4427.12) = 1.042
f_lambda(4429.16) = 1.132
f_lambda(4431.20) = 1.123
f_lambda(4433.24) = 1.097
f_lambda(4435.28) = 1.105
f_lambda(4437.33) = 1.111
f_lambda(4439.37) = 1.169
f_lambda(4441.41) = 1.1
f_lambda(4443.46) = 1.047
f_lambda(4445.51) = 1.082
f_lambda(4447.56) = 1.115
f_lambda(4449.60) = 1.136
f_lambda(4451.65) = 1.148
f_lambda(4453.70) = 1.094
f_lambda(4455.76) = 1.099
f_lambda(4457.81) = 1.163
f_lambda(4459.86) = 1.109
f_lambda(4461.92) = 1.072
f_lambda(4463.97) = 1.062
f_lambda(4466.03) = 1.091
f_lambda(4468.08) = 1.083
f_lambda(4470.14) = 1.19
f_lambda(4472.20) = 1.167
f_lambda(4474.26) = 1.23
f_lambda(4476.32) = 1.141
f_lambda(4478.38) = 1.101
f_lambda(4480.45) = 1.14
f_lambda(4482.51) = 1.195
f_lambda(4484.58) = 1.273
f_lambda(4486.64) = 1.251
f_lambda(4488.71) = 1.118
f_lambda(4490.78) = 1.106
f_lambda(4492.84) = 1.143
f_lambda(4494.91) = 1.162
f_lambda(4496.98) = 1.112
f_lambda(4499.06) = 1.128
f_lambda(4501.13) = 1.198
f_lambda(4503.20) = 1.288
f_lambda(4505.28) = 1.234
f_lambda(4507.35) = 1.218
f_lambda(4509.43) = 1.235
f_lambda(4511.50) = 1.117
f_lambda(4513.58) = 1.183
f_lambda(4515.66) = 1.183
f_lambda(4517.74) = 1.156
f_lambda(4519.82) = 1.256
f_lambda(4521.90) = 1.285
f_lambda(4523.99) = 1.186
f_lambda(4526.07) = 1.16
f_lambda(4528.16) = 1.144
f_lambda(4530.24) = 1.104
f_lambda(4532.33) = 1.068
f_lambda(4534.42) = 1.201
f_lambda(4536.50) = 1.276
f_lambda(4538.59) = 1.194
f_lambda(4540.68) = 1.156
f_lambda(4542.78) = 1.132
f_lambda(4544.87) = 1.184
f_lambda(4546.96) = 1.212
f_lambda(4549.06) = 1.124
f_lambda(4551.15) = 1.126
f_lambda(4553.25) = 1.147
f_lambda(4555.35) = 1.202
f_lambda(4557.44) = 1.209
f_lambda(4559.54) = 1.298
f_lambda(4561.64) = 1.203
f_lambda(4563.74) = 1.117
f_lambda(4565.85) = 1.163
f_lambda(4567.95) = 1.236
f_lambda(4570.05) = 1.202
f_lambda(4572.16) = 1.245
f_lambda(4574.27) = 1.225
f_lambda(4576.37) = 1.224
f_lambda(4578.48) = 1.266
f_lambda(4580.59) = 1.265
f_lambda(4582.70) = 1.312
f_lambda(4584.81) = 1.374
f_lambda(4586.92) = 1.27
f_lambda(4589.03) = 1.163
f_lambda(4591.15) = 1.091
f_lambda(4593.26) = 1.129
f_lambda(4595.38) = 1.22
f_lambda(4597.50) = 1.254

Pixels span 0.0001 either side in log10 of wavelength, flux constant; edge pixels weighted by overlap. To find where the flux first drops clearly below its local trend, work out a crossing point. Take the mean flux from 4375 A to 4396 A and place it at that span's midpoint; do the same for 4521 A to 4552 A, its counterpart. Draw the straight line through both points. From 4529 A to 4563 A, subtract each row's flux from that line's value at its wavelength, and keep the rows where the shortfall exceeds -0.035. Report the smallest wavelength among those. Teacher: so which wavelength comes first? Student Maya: 4530.24 A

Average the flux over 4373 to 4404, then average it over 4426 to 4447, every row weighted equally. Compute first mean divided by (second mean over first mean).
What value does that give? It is 1.05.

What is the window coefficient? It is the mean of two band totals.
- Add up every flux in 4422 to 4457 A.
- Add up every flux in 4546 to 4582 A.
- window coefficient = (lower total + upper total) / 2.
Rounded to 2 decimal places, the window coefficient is 19.64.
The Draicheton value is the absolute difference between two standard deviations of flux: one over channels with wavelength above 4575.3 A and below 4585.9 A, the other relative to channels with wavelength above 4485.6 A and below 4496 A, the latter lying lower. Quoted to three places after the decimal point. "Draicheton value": 0.000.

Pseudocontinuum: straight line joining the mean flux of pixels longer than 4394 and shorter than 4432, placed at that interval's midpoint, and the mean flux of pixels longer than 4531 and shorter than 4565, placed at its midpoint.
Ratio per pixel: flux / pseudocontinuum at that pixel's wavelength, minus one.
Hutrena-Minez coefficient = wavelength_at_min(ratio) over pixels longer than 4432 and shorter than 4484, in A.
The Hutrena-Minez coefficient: 4443.46 A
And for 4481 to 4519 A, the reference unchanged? 4511.50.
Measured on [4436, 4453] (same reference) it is 4443.46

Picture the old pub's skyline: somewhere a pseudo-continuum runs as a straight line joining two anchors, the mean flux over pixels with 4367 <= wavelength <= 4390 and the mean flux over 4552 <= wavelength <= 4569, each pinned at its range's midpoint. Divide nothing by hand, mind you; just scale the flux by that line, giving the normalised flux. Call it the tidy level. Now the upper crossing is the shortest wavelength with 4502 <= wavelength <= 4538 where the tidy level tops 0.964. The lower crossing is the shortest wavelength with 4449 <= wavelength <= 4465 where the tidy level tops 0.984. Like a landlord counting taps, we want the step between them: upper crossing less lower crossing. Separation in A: 53.6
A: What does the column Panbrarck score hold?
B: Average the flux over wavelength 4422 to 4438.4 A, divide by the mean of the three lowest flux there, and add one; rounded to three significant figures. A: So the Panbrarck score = 2.02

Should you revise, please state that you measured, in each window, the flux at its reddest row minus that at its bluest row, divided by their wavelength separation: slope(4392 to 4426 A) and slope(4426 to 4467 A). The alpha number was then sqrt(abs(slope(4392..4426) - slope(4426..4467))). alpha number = 0.025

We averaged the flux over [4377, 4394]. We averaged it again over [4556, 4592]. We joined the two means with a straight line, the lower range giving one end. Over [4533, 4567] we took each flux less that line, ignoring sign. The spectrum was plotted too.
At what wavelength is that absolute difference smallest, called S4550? 4538.59 A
